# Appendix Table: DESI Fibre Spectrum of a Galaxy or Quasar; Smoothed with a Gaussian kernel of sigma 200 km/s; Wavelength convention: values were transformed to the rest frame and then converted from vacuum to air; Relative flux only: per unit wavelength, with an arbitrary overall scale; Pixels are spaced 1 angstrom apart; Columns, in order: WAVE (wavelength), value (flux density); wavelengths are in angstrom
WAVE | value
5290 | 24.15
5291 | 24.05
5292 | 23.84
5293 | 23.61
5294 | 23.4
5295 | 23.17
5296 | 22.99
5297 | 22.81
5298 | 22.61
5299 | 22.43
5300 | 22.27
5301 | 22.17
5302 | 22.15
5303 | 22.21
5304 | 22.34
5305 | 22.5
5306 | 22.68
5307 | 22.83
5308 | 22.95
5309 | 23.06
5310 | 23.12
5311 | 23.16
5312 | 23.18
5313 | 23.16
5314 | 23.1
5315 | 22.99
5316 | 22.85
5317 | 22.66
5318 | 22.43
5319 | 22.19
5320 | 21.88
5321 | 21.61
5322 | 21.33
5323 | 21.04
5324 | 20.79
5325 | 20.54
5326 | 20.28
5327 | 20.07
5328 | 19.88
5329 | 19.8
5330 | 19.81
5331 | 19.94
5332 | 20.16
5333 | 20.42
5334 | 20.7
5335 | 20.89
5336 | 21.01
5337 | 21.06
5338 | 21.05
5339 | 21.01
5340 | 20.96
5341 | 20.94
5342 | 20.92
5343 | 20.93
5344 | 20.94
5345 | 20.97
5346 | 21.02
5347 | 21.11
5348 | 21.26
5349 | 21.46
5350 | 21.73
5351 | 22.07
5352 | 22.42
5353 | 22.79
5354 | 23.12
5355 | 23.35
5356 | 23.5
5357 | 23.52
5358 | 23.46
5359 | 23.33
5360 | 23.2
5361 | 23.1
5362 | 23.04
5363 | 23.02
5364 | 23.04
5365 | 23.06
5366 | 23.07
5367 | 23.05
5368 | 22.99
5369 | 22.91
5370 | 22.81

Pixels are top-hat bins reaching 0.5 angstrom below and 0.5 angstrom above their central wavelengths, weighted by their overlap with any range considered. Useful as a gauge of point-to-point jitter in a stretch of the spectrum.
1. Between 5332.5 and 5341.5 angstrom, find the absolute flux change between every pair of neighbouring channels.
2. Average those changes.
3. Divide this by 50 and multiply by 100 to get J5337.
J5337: 0.19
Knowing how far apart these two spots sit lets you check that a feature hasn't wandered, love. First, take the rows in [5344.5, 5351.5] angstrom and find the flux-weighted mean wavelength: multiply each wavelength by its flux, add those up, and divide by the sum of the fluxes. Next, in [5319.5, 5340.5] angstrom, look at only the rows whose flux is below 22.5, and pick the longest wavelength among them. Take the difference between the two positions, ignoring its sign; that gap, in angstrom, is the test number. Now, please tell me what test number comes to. 8.0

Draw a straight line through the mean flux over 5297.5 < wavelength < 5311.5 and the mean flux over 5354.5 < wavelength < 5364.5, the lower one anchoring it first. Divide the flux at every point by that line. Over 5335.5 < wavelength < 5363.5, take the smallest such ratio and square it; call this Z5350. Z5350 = 0.82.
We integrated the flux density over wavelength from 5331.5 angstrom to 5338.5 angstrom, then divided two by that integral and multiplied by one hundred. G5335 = 1.4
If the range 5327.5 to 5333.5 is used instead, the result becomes 1.7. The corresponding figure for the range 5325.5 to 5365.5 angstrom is 0.2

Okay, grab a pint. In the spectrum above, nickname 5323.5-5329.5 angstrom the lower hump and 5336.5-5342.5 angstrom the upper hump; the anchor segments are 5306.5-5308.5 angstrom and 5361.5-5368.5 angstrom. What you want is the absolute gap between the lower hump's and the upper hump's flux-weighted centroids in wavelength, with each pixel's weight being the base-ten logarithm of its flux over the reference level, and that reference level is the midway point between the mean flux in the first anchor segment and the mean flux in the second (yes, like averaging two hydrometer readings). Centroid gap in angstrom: 12.8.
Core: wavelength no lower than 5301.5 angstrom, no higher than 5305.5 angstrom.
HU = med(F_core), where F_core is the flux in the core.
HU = 22.3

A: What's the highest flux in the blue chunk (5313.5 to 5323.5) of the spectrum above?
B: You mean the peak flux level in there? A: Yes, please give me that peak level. 23.1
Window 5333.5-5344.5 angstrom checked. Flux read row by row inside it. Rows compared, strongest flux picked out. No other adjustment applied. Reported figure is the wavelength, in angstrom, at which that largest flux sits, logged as 5337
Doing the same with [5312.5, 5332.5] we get 5313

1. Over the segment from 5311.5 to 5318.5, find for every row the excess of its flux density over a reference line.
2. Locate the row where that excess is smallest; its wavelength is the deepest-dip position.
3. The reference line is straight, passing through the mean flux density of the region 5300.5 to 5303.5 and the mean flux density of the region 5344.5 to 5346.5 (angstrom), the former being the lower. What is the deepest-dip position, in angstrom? 5318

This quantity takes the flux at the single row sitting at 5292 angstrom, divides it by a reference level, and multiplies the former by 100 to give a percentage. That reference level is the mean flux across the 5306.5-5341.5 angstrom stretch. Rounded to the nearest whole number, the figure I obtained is 111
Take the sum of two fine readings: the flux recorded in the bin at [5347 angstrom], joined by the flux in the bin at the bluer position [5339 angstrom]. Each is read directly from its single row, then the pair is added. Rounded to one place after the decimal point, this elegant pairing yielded 42.1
